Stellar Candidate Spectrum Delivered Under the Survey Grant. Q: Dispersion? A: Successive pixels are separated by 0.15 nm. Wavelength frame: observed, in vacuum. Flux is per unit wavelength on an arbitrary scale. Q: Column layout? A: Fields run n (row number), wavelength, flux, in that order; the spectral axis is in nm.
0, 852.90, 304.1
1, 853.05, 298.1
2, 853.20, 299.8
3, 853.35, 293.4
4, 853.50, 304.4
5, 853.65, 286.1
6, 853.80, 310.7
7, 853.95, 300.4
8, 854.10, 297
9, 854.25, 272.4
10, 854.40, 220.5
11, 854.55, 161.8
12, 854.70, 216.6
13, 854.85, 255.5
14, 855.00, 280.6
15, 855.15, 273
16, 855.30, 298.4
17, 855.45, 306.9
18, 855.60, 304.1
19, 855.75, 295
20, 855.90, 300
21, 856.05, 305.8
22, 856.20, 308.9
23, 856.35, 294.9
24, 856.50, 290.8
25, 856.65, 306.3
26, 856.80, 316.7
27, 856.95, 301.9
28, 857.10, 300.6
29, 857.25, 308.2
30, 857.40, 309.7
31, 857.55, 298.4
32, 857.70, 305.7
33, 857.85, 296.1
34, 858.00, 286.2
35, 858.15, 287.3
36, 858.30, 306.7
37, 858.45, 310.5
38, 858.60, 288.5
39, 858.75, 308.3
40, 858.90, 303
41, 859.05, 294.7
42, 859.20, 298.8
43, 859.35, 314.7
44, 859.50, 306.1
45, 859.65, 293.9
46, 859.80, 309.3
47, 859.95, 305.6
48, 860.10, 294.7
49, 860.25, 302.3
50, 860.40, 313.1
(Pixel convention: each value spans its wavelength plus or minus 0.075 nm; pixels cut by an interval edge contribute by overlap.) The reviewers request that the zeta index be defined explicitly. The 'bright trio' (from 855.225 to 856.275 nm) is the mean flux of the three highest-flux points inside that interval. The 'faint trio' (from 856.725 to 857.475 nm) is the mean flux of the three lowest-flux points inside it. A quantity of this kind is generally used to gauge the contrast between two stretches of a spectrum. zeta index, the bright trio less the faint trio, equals 4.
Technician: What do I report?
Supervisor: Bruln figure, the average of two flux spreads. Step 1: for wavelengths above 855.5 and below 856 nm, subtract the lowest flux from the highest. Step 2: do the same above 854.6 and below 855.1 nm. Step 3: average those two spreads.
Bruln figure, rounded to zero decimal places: 37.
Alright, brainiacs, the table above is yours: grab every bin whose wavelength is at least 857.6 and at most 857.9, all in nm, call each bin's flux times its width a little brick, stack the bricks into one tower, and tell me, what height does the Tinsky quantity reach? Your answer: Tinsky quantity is 90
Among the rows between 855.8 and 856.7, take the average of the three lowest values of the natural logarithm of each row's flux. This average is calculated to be 5.69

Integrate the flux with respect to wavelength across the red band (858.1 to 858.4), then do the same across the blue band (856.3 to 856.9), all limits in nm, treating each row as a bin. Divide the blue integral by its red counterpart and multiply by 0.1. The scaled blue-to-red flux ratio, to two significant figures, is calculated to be 0.20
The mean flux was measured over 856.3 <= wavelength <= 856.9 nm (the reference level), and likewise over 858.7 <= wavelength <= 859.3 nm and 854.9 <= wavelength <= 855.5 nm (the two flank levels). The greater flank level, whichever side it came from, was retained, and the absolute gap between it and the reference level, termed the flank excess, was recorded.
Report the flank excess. 1.0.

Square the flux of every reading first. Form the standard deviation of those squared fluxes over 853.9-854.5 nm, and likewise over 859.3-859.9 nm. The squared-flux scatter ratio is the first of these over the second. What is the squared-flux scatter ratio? 3.6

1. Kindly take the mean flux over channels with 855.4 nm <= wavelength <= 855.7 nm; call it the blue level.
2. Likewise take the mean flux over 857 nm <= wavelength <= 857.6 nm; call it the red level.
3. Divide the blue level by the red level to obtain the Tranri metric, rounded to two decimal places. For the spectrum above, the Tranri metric 1.00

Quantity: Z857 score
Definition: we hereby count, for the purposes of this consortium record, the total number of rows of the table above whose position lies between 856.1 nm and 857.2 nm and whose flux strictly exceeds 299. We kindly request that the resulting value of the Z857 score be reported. 5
